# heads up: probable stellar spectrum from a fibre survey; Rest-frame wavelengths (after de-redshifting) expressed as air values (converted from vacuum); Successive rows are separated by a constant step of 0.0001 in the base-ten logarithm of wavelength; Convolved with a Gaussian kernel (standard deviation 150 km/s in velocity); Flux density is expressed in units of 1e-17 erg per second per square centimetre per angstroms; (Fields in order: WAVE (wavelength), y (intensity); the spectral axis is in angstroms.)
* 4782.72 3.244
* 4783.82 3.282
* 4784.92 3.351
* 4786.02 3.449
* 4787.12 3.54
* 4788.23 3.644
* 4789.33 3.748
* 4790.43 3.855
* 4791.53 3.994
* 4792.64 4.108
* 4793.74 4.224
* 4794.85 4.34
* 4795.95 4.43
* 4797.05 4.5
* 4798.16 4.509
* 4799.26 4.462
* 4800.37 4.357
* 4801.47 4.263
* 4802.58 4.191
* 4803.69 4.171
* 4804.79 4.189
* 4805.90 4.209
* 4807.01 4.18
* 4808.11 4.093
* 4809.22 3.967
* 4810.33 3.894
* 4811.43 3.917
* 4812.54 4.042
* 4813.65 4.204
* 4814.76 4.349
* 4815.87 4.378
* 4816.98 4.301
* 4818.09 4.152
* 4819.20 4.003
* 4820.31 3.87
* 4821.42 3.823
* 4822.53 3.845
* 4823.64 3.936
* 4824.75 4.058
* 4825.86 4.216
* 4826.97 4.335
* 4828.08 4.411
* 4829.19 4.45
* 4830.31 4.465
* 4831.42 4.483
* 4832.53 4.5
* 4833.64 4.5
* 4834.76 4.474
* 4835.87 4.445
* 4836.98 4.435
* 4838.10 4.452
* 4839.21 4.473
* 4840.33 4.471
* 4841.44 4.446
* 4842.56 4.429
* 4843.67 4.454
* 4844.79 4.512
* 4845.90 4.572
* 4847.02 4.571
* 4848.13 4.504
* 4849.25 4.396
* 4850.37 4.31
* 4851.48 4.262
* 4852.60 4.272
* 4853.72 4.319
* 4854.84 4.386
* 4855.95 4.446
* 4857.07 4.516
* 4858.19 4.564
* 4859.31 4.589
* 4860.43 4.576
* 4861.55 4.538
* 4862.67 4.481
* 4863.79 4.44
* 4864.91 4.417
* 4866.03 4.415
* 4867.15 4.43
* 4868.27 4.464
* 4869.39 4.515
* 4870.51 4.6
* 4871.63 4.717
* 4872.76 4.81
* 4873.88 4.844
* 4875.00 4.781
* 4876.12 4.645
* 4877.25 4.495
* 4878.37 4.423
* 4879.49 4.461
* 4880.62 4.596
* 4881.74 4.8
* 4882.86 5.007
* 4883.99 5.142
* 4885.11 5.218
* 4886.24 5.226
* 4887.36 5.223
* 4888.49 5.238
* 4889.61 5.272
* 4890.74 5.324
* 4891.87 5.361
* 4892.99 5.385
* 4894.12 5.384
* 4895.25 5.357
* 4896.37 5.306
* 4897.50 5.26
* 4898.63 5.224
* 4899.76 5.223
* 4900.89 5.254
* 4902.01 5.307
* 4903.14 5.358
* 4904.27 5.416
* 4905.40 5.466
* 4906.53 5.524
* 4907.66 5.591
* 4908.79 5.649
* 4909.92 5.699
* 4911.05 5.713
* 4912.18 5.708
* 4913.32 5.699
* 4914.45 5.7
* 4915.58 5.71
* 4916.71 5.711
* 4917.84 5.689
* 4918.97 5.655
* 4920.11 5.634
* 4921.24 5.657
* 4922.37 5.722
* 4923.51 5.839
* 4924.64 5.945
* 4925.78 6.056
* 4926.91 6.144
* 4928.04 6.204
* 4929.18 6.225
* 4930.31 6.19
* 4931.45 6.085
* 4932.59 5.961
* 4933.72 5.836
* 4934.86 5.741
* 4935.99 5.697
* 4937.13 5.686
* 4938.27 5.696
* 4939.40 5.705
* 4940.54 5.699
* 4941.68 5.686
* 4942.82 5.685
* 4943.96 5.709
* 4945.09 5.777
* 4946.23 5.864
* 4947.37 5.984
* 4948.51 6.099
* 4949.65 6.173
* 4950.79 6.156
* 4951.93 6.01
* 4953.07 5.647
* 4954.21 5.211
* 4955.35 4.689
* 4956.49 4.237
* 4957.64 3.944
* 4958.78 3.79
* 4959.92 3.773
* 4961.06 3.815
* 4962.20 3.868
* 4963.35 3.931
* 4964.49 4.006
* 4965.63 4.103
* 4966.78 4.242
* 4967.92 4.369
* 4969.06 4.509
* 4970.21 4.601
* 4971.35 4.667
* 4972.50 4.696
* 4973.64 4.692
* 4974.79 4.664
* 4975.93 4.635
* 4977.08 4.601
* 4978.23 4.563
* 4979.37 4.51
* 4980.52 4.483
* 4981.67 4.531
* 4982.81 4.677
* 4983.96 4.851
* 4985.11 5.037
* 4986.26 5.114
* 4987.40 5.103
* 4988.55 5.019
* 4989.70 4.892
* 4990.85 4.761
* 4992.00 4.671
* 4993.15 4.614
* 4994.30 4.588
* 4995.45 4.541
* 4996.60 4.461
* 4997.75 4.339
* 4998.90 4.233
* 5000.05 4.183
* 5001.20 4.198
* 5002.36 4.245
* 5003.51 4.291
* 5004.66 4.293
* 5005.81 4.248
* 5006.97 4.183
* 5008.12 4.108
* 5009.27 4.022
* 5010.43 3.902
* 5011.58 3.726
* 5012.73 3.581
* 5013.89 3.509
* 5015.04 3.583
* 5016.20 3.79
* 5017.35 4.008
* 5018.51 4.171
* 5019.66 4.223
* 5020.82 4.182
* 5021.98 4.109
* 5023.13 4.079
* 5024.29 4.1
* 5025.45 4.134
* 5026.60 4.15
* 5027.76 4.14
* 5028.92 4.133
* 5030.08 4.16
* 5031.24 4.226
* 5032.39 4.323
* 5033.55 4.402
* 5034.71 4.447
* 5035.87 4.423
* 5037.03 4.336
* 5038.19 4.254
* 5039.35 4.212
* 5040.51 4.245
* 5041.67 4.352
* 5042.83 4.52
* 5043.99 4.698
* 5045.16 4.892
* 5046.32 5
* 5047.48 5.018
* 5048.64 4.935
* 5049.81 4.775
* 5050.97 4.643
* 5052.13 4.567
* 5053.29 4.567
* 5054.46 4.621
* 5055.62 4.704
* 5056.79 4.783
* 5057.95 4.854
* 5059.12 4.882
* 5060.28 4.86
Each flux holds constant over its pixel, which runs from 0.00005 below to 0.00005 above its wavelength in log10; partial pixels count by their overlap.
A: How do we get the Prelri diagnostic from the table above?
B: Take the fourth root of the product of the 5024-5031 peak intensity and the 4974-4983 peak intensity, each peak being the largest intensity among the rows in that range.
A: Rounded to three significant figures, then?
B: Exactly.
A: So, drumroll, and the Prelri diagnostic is 2.10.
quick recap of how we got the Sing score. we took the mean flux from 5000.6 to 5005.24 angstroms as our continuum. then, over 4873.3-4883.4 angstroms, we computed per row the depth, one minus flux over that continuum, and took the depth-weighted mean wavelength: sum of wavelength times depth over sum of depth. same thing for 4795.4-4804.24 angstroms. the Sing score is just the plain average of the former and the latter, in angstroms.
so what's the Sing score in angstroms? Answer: 4837.8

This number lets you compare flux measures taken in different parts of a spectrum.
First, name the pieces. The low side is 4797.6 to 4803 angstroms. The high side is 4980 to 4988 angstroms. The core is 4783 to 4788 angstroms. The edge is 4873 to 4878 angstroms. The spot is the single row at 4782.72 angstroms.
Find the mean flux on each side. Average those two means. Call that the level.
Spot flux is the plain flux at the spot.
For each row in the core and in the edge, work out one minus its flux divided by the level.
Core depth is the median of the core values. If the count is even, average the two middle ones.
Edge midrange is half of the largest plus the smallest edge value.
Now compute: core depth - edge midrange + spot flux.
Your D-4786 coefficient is 3.5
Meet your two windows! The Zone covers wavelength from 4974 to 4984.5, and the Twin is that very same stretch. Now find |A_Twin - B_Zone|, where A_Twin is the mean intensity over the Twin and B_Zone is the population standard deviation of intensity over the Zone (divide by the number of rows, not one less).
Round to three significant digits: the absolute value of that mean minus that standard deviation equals 4.51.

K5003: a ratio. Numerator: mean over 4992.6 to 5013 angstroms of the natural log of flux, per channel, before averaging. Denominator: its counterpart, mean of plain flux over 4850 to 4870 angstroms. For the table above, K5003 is 0.323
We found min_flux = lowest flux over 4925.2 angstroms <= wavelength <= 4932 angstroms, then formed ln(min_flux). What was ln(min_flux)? 1.80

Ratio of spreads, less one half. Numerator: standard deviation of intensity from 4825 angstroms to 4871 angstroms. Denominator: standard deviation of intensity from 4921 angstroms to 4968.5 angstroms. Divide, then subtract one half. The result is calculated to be -0.4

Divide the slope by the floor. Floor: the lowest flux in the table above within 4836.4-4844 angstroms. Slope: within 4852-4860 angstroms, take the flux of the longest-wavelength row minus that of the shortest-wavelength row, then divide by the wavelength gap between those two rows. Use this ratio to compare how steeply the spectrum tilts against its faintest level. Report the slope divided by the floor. 0.011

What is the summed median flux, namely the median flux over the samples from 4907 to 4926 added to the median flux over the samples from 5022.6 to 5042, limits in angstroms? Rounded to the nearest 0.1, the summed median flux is 9.9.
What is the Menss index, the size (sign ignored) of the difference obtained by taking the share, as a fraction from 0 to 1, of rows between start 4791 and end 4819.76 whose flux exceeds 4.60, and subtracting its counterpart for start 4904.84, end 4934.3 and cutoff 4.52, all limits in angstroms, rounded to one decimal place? 1.0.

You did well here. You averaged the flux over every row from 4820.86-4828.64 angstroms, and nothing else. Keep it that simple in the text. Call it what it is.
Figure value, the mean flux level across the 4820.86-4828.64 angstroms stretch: 4.1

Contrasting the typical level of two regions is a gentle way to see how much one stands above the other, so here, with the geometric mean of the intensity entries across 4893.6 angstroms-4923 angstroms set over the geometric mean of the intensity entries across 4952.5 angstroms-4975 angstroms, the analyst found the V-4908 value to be 1.27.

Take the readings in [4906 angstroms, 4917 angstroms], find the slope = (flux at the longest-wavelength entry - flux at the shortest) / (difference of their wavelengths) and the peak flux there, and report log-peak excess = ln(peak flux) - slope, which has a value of 1.72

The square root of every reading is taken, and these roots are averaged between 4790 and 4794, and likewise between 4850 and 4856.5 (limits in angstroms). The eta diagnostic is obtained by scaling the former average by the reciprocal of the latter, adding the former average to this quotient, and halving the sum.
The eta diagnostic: 1.5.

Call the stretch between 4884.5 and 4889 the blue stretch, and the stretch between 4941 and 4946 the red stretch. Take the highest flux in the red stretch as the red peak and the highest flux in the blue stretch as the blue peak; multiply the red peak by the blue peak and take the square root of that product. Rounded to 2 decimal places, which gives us 5.50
